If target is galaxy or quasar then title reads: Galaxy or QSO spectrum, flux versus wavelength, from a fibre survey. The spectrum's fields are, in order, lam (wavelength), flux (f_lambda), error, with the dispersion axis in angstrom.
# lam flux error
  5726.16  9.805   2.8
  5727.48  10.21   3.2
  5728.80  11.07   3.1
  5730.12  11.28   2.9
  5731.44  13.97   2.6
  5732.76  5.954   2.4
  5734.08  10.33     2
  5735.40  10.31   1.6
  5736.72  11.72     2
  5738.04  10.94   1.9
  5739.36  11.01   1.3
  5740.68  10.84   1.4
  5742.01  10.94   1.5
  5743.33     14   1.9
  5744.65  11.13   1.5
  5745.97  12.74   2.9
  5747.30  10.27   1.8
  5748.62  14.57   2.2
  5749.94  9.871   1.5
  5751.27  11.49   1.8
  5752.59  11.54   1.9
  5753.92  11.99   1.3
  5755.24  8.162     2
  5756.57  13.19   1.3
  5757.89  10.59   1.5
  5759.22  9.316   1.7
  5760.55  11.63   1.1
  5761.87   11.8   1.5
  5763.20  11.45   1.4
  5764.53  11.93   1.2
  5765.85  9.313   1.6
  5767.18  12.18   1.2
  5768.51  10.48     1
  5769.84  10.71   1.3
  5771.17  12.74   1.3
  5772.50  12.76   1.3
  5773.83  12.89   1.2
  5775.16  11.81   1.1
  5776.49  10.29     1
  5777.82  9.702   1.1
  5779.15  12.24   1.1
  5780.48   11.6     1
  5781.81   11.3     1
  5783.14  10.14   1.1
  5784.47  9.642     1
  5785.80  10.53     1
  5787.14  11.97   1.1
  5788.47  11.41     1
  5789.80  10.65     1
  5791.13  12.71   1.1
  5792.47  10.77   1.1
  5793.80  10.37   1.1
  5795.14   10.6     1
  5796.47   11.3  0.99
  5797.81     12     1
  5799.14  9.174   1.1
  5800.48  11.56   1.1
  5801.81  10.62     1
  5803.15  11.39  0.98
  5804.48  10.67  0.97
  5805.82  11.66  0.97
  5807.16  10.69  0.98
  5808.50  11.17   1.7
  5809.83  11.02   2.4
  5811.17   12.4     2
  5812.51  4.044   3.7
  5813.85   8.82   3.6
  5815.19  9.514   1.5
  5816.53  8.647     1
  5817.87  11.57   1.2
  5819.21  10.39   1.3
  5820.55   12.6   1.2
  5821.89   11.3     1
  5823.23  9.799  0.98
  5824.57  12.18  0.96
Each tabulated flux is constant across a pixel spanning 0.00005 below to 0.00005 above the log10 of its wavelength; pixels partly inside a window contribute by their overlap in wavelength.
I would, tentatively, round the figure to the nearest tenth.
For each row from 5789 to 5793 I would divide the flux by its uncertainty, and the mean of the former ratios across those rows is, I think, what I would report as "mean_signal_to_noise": 10.7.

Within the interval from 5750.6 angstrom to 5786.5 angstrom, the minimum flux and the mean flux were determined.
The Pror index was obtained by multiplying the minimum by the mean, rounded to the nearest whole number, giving 91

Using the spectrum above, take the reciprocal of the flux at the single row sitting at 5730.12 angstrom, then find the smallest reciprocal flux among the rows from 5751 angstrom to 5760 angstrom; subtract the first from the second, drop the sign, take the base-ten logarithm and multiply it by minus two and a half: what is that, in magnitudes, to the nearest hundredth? 4.73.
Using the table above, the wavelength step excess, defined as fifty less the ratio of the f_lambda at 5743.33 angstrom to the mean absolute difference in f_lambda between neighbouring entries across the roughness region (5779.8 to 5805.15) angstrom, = 36.9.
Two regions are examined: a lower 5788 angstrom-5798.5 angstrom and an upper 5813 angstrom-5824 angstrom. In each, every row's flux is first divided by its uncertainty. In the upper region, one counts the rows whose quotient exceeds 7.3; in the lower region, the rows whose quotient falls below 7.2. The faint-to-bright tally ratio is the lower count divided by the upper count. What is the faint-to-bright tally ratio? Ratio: 0.00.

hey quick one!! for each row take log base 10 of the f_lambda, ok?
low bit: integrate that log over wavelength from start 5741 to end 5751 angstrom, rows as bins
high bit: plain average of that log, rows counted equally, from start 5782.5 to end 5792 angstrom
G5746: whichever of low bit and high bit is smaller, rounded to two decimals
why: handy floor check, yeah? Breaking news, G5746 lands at 1.04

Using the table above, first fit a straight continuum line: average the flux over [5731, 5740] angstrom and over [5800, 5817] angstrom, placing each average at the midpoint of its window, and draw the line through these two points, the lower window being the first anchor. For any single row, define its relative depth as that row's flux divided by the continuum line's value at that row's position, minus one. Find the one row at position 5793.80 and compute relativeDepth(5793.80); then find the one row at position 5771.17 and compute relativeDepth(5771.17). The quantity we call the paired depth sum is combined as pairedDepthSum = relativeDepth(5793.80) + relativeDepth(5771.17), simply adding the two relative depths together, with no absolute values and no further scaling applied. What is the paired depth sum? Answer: 0.24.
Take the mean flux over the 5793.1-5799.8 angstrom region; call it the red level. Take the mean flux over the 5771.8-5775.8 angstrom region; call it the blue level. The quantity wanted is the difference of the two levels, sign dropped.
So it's 1.8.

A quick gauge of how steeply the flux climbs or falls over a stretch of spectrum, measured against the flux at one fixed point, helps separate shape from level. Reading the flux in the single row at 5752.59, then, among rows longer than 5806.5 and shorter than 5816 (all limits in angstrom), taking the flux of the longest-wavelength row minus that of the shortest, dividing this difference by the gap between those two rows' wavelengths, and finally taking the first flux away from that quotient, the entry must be -11.7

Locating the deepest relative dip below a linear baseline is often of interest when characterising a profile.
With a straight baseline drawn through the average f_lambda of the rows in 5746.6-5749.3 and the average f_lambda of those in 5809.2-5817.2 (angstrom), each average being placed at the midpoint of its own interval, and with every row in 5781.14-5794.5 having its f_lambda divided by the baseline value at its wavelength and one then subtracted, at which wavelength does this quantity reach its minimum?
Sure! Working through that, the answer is 5784.47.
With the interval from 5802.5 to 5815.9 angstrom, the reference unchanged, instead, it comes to 5812.51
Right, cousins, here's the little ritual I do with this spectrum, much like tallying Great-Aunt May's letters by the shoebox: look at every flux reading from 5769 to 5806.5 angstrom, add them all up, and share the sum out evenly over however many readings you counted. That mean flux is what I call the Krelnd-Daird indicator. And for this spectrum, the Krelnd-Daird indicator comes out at 11.2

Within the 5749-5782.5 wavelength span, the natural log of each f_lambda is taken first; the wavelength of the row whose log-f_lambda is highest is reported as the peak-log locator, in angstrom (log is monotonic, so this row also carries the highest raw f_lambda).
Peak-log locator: 5756.57 angstrom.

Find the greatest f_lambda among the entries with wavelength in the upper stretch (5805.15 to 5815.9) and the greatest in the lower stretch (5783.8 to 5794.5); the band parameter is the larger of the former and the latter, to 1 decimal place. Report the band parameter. 12.7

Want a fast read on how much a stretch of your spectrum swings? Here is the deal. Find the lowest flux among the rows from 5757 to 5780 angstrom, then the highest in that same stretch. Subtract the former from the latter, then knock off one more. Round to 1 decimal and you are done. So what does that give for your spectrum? 2.6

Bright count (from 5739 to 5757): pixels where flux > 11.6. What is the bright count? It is 5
